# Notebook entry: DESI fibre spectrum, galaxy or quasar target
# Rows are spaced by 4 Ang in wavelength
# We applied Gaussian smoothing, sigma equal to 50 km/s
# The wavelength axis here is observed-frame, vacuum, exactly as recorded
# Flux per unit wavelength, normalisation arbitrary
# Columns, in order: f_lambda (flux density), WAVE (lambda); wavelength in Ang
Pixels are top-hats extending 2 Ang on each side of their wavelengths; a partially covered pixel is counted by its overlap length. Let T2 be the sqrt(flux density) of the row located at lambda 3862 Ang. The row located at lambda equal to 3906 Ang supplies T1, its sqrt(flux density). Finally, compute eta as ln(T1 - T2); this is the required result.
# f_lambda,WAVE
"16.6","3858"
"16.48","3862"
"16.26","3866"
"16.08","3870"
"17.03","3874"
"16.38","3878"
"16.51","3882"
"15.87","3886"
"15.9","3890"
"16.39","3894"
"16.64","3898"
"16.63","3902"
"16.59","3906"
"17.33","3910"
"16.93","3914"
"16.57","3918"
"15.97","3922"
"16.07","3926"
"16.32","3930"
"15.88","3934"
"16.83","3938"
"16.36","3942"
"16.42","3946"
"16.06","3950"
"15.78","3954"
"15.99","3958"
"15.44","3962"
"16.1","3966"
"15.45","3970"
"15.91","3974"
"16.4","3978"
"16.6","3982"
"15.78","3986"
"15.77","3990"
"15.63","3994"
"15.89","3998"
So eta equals -4.3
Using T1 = 4.07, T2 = 4.06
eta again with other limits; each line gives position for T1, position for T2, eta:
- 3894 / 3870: -3.3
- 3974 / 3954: -4.1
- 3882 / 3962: -2.0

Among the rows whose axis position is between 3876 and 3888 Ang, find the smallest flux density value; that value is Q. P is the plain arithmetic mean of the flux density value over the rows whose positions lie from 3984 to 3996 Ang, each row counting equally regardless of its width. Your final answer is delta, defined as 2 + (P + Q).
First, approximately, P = 15.7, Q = 15.87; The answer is 33.6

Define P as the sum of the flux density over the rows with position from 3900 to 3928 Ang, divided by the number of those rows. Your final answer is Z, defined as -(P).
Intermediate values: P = 16.6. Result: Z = -16.6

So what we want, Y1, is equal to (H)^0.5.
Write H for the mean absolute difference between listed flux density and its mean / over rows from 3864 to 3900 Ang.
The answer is 0.53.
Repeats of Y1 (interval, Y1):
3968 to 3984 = 0.64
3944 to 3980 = 0.52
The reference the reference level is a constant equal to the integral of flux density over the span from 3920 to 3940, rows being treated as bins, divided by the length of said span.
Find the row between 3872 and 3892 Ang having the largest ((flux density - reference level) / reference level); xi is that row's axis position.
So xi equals 3874 Ang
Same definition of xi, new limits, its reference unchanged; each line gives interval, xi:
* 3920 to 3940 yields 3938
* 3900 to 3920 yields 3910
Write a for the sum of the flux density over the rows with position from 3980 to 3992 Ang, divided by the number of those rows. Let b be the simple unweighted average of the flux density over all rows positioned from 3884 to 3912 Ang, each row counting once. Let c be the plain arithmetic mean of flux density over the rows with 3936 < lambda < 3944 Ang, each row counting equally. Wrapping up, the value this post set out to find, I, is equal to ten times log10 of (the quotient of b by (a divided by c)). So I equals 12.3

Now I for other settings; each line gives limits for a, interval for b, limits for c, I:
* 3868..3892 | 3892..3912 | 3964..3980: 12.1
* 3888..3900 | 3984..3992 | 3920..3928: 11.9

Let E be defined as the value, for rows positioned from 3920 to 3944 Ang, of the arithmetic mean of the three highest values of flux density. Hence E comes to 16.50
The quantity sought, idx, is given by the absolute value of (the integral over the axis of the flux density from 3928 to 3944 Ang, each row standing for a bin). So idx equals 262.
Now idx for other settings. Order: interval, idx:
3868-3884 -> 264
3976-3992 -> 258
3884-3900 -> 259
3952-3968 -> 253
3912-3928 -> 262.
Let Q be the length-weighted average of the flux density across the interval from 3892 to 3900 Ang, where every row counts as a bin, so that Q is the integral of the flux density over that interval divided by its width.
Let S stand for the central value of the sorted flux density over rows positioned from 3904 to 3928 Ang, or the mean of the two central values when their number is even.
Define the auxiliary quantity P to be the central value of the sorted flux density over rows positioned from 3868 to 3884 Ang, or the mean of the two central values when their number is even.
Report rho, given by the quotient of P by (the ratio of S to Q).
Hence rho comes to 16.4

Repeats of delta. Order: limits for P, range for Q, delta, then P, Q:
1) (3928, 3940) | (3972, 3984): 34.3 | 16.3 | 15.91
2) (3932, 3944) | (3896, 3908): 34.9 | 16.4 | 16.59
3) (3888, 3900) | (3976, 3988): 34.1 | 16.3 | 15.78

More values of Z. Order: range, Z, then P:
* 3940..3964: -16.0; 16.0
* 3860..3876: -16.5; 16.5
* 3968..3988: -16.0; 16.0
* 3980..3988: -16.2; 16.2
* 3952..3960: -15.9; 15.9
